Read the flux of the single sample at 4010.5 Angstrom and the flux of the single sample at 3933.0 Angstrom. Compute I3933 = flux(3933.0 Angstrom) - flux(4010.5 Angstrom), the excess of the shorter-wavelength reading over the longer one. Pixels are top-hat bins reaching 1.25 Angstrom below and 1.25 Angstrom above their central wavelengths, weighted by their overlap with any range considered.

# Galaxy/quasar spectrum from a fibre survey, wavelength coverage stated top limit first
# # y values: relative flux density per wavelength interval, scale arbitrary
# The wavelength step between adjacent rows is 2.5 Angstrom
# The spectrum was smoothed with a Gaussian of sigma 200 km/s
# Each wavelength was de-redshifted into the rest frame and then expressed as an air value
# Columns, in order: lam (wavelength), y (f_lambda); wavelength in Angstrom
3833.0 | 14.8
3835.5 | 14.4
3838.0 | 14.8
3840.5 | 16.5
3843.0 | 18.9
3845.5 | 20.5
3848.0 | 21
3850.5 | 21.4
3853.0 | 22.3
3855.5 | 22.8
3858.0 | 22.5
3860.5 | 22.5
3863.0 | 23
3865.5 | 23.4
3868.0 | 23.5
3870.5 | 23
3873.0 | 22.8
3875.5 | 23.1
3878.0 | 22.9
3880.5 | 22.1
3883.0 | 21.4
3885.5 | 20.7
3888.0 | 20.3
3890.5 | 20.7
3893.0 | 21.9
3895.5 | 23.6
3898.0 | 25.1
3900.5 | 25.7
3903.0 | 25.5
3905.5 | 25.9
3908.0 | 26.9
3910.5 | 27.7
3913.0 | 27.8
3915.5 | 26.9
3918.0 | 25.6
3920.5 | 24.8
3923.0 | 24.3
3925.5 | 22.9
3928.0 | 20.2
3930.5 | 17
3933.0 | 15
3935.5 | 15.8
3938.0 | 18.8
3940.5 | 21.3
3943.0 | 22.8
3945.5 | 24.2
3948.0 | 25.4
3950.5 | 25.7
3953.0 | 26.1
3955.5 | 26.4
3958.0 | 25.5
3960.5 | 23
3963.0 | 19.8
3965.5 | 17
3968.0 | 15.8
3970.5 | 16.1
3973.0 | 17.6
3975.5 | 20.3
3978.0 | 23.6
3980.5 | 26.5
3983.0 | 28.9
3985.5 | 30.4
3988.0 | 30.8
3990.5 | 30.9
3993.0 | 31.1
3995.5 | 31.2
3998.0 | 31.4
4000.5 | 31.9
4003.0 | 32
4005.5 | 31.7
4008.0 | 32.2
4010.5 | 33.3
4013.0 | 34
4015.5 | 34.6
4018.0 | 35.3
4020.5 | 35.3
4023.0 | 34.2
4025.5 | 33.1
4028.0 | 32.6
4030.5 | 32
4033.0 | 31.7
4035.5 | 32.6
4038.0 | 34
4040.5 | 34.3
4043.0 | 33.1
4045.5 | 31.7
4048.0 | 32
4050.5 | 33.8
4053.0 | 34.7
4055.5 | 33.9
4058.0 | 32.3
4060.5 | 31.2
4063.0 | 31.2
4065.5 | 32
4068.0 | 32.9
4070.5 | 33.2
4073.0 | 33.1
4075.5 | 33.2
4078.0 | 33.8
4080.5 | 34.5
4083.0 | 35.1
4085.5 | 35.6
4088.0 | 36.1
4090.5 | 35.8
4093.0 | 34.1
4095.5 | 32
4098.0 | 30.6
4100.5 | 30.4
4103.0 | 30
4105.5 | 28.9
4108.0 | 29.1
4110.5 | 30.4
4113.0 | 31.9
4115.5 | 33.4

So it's -18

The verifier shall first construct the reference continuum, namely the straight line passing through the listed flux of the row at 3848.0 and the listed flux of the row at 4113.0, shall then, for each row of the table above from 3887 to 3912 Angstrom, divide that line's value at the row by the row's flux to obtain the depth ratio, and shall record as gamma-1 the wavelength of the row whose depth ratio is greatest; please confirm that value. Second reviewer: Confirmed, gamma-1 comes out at 3888.0 Angstrom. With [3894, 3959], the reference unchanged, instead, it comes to 3933.0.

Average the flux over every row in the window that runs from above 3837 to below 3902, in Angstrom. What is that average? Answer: 22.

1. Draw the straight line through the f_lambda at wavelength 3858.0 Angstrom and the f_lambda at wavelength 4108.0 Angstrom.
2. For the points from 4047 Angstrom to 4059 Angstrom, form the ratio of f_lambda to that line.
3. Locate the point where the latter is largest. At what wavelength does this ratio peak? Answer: 4053.0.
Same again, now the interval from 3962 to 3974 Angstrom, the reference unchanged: 3963.0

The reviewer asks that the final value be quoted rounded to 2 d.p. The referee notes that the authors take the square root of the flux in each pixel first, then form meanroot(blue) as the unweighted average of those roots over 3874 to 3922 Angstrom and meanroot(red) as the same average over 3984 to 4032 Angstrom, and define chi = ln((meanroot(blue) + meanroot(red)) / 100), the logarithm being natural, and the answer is -2.24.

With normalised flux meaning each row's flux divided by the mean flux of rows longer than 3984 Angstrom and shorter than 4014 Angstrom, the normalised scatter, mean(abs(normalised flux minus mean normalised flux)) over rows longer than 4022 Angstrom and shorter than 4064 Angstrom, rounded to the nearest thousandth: 0.031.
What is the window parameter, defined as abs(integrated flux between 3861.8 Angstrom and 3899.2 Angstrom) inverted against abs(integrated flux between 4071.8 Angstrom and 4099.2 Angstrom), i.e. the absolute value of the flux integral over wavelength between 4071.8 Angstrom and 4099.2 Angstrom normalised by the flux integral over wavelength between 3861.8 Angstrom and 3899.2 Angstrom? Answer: 1.11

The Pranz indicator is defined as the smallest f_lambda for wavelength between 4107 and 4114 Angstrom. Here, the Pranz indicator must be 29.1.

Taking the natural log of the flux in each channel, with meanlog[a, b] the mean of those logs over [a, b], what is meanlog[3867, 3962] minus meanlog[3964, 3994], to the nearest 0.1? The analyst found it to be 0.0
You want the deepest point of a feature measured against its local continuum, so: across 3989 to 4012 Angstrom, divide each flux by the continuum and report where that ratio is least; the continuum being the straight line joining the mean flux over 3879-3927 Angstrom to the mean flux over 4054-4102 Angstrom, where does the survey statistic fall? 4005.5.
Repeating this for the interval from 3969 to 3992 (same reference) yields 3970.5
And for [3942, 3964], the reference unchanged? 3963.0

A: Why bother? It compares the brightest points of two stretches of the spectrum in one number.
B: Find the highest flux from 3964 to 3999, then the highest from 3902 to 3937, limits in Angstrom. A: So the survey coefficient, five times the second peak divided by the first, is 4.4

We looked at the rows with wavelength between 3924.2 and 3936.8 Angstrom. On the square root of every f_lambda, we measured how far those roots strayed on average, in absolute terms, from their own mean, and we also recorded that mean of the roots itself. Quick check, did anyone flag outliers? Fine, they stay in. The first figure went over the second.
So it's 0.073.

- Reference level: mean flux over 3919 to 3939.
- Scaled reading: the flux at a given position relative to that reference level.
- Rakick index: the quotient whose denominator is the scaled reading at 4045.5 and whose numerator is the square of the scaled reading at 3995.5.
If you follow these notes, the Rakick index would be 1.5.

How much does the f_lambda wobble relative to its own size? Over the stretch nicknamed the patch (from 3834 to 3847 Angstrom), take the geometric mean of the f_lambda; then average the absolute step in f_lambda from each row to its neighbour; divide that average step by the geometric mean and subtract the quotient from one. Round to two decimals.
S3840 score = 0.91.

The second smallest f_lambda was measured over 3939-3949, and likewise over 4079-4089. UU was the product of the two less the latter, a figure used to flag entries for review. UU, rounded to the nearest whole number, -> 765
